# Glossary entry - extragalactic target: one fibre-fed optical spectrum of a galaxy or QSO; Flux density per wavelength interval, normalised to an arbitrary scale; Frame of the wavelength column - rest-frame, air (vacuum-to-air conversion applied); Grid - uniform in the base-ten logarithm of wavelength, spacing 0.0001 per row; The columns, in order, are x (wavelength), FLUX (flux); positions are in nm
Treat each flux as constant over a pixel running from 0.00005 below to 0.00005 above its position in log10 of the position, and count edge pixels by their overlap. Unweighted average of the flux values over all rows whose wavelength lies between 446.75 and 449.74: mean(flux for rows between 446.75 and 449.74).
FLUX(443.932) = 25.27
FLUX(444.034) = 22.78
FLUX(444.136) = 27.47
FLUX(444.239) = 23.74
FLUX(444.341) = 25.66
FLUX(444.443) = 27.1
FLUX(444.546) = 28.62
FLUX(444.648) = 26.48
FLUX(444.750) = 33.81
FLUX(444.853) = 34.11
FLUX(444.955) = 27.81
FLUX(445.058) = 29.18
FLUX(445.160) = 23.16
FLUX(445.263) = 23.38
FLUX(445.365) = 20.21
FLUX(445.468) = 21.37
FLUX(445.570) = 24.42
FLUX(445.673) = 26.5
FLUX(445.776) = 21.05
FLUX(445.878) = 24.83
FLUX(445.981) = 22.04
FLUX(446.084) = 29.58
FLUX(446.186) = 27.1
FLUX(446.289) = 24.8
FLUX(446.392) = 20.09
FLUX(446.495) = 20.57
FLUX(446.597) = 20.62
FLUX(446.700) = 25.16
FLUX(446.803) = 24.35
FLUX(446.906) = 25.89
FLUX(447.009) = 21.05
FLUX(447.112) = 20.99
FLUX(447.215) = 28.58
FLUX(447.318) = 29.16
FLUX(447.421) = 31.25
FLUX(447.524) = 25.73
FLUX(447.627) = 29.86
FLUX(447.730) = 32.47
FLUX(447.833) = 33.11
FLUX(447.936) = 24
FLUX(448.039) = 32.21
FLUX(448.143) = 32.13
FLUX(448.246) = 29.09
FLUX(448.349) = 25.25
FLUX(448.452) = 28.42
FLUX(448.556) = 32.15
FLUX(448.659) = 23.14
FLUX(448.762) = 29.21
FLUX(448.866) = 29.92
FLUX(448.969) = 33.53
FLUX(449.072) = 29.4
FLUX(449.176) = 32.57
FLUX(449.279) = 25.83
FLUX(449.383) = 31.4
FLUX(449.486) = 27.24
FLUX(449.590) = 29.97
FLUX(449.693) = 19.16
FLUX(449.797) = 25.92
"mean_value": 28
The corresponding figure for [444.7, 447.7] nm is 25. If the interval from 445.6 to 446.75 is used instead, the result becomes 24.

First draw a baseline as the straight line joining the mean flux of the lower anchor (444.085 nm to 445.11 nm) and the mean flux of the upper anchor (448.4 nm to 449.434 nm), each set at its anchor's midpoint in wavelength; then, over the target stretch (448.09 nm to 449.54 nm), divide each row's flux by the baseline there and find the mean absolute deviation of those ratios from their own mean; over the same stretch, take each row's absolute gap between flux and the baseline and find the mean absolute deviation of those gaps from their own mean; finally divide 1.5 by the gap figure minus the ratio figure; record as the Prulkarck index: 1.08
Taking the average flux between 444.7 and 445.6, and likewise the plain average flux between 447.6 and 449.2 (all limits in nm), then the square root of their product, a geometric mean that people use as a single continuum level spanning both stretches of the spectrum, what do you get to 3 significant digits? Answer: 28.0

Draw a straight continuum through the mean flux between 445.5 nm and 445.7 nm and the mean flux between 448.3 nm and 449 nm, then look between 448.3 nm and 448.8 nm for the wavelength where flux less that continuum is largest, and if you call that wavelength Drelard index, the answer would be 448.556 nm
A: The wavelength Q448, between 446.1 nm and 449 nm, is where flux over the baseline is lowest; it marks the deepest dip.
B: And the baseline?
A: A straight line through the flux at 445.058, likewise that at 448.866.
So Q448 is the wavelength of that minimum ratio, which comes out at 446.392 nm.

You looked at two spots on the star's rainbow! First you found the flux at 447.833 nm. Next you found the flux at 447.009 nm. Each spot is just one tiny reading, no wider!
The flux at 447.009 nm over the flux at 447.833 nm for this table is 0.64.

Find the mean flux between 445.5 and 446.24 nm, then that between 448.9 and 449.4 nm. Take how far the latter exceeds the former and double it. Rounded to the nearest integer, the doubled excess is 11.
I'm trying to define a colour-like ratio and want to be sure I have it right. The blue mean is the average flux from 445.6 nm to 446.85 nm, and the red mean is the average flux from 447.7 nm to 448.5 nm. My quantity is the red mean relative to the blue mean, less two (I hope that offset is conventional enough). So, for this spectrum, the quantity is -0.76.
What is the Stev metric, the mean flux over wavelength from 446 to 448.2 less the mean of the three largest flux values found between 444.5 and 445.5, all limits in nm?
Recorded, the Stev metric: -5.8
